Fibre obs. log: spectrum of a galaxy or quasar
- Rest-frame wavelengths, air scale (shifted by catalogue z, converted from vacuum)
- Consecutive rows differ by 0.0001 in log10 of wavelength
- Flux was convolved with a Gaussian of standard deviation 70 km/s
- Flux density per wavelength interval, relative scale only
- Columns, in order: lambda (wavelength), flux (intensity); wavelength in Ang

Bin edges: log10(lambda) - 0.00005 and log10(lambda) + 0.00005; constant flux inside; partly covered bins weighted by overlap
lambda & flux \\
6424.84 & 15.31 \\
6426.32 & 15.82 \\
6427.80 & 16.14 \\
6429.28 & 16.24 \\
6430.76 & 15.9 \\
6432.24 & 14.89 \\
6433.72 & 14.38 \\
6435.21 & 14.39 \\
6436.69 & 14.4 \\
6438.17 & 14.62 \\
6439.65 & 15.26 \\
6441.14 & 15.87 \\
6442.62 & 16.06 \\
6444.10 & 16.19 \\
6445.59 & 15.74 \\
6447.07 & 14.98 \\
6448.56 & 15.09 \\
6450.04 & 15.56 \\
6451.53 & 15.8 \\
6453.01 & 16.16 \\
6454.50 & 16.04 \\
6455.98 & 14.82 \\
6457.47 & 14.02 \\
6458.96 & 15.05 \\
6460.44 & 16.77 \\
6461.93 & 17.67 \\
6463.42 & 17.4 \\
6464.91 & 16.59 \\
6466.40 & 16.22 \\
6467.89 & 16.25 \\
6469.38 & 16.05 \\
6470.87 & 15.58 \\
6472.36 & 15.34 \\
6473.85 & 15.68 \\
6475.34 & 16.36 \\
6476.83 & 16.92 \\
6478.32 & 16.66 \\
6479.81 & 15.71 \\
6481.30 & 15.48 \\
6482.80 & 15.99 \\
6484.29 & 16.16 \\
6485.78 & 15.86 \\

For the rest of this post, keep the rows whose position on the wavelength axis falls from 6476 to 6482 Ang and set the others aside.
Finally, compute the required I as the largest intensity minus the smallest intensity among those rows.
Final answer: 1.4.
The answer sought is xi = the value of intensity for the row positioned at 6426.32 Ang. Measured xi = 15.82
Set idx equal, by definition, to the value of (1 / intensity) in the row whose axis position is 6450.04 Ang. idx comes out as 0.064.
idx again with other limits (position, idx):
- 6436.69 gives 0.069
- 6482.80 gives 0.063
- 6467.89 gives 0.062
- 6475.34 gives 0.061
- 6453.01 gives 0.062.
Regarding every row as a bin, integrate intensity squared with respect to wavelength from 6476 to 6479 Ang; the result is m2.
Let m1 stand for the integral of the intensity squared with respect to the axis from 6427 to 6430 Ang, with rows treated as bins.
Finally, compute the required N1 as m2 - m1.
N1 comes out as 60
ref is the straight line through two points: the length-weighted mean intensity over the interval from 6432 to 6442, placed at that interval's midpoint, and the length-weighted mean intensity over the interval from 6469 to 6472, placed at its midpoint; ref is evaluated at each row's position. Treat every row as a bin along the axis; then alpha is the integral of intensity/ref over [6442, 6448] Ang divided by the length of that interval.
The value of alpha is 1.04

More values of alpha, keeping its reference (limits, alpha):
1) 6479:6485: 0.99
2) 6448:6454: 1.03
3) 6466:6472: 1.02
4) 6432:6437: 0.98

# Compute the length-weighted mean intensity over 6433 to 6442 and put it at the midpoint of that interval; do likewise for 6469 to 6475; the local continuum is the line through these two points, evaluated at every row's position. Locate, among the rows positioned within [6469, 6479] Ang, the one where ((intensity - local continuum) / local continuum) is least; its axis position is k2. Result 6472.36 Ang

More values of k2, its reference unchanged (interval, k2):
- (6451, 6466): 6457.47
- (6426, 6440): 6436.69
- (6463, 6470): 6469.38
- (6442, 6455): 6447.07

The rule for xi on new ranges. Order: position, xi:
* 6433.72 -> 14.38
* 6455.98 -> 14.82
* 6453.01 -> 16.16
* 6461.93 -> 17.67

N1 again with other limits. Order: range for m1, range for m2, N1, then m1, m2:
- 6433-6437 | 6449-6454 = 423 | 827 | 1250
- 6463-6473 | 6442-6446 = -1593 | 2619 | 1026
